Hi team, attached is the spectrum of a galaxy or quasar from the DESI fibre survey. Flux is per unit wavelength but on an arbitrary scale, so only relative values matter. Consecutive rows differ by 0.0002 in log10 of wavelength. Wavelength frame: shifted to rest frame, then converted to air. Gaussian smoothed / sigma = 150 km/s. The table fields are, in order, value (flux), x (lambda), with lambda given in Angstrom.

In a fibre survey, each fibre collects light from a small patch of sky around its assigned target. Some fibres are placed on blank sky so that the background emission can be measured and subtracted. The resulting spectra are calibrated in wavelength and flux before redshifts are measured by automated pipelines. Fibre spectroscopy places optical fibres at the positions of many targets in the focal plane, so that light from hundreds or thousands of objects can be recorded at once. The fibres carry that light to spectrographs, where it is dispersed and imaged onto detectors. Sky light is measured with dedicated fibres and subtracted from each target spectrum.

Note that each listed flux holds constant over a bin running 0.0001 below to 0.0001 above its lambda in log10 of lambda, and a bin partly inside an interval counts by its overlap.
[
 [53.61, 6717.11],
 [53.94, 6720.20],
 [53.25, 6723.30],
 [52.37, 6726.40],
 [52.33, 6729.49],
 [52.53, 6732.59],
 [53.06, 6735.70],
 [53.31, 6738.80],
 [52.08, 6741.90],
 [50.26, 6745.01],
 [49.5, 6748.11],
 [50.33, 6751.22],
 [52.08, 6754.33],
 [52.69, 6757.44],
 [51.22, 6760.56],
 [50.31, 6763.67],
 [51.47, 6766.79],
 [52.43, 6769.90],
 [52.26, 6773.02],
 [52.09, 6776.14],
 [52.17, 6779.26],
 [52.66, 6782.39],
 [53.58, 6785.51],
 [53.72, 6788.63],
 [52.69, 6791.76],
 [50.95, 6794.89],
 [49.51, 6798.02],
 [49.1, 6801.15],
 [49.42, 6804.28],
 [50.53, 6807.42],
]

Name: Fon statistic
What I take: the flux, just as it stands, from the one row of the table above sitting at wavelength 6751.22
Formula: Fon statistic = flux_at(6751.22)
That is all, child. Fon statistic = 50.33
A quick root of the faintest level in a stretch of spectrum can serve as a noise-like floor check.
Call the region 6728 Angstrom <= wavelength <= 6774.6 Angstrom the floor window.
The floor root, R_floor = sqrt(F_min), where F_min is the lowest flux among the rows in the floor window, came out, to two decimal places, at 7.04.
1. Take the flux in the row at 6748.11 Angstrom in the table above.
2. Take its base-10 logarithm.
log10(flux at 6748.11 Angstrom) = 1.69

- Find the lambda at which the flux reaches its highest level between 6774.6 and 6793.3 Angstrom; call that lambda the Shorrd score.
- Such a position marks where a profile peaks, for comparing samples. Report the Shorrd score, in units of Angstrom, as 6788.63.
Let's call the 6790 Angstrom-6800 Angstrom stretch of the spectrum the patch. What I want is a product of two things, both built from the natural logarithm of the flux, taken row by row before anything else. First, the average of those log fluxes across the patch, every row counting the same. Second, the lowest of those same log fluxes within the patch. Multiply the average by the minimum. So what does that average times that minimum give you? 15.3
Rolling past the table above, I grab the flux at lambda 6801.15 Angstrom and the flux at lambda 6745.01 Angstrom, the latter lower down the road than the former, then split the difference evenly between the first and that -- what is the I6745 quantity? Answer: 49.7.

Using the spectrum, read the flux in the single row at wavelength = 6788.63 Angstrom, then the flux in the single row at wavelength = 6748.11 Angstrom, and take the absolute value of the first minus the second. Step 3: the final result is 4.2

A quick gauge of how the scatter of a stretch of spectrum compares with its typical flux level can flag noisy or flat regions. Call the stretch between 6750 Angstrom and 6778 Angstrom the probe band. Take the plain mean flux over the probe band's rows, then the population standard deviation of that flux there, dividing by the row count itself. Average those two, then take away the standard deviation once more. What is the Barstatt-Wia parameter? 25.4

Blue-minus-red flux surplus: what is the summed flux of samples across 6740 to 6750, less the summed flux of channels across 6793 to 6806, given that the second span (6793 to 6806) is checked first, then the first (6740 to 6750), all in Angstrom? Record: -47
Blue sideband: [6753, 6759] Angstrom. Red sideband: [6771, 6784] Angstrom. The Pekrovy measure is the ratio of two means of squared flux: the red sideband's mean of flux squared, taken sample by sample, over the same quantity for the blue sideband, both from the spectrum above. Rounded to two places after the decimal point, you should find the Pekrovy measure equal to 1.00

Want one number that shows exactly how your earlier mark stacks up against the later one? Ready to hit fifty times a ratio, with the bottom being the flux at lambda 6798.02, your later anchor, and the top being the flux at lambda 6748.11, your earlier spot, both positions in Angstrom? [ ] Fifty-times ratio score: 49.99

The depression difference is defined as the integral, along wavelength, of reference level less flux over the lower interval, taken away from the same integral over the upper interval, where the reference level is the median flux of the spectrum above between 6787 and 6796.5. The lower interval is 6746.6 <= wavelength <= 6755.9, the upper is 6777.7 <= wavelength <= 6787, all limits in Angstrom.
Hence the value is -20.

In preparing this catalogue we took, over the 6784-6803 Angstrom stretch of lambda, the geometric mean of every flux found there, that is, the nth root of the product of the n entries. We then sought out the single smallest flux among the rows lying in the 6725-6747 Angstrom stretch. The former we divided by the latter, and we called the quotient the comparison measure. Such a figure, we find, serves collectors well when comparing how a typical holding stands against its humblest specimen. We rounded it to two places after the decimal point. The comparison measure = 1.03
